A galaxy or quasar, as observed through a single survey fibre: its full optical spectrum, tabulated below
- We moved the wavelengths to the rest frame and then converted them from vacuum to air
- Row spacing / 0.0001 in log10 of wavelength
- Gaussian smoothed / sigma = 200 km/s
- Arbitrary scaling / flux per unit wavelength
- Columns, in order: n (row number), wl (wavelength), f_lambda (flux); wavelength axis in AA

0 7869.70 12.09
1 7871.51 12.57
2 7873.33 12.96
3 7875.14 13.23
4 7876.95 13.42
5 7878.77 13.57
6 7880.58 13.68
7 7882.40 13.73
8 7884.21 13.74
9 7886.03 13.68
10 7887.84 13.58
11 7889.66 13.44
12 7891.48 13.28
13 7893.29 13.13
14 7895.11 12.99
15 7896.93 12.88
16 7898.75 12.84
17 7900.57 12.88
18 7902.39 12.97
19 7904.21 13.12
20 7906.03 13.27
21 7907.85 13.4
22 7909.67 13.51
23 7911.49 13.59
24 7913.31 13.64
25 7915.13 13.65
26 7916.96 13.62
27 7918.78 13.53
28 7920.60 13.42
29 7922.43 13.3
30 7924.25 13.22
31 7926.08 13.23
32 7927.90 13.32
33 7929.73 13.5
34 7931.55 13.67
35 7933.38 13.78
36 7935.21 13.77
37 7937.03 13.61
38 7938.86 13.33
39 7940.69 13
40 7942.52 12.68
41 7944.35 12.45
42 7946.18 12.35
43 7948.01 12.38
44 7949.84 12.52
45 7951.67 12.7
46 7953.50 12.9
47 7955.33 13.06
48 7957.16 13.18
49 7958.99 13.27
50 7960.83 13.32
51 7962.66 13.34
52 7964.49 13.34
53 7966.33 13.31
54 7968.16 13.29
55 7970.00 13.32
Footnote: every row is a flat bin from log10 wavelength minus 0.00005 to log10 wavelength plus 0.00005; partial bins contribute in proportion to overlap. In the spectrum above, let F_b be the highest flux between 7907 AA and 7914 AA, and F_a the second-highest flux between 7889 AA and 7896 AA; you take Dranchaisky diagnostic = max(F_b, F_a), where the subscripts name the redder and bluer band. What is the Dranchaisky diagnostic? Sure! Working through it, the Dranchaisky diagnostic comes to 13.6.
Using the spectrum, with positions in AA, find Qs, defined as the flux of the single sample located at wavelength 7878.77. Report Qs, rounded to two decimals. 13.57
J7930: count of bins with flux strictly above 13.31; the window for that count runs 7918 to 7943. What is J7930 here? 9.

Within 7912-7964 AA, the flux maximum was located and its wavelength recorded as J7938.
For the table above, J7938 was 7933.38 AA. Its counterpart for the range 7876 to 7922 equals 7884.21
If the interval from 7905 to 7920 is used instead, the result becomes 7915.13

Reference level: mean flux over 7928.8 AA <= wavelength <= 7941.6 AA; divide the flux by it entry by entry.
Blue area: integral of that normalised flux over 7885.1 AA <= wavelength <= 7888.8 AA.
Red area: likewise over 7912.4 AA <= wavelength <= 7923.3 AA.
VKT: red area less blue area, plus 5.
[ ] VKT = 12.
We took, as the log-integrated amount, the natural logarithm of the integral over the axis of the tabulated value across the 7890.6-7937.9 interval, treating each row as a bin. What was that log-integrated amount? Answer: 6.45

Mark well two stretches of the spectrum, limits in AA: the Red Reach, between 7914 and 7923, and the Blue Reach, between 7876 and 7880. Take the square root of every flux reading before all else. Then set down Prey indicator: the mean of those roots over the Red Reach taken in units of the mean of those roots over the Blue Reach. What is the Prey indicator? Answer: 1.00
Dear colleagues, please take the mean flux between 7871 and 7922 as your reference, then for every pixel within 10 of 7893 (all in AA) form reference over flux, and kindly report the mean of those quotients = 1.009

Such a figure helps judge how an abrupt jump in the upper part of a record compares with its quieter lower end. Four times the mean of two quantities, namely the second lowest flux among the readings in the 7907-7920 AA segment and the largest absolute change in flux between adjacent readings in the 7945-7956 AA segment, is 27.4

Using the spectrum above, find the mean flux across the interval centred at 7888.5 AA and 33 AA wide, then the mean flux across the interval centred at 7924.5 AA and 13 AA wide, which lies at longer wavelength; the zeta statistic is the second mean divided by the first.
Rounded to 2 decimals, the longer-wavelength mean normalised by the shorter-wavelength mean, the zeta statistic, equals 1.01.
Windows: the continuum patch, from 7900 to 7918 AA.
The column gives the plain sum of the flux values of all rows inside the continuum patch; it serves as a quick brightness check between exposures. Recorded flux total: 134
